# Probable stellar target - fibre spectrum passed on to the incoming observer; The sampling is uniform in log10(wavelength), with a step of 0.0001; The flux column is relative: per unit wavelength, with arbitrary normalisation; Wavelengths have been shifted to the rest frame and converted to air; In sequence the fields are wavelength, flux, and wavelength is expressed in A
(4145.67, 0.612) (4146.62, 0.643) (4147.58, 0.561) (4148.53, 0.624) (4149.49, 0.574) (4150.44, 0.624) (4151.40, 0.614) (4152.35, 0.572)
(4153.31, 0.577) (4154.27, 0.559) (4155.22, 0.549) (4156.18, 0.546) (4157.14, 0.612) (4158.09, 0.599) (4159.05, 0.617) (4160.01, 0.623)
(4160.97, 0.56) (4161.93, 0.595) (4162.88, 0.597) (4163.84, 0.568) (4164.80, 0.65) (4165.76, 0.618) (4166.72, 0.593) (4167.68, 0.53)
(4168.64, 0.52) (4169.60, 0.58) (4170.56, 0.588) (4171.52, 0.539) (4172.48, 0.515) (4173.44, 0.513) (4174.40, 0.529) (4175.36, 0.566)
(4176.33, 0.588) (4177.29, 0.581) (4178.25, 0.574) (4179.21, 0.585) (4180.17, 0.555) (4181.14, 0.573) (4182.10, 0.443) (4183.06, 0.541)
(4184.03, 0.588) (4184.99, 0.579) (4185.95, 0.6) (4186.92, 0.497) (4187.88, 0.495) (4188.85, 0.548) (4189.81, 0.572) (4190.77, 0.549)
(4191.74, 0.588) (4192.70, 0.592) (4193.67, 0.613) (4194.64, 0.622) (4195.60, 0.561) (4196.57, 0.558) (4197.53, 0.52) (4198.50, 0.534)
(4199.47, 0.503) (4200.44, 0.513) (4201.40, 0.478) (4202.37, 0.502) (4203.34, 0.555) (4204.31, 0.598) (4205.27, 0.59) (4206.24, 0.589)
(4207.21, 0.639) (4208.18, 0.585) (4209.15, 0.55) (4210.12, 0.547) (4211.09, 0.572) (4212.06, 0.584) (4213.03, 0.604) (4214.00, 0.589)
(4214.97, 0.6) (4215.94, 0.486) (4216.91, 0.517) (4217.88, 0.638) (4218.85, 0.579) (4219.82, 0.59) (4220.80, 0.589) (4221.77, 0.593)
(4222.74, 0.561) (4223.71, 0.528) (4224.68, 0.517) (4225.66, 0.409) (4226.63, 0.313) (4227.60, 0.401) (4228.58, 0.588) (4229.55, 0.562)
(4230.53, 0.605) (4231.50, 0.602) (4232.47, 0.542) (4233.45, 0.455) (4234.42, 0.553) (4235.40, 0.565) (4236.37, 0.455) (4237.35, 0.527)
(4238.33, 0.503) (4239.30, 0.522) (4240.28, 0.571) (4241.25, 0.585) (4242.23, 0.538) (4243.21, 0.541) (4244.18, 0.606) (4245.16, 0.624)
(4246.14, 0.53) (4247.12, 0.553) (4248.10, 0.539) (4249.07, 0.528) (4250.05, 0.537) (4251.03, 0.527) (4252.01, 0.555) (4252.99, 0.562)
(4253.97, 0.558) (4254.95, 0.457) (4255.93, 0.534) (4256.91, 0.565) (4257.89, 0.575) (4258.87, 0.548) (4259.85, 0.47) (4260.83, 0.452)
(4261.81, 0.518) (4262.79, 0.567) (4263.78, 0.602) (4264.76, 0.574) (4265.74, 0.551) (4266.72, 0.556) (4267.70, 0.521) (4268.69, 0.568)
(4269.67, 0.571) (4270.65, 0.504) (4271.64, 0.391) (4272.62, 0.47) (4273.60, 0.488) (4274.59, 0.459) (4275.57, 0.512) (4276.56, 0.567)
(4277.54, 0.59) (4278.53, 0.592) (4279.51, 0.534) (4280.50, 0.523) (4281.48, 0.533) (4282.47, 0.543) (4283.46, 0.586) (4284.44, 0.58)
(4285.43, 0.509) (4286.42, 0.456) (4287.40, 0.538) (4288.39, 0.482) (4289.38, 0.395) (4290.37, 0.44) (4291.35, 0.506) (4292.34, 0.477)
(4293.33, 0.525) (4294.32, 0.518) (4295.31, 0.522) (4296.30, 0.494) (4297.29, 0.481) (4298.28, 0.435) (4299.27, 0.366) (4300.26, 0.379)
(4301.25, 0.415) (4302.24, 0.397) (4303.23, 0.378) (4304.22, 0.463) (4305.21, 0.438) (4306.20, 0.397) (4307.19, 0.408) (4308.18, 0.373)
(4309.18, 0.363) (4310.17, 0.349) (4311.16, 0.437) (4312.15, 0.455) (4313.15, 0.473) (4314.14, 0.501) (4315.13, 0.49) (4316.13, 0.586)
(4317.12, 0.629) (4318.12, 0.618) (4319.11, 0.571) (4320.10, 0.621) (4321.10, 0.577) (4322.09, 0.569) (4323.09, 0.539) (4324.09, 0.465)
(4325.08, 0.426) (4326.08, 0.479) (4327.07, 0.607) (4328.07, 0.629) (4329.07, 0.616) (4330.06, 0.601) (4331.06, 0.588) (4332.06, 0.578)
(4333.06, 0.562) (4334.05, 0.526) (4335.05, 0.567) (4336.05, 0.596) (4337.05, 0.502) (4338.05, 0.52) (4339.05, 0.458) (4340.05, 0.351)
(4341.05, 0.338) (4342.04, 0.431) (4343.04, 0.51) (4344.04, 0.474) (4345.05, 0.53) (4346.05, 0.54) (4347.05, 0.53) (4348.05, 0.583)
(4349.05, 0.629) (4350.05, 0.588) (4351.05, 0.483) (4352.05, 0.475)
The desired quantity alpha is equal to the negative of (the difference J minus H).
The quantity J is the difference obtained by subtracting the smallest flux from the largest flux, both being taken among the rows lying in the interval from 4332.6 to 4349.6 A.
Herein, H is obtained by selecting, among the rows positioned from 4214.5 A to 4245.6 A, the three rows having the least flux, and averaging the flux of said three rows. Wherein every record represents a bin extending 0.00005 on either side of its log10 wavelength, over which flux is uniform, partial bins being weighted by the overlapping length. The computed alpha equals 0.08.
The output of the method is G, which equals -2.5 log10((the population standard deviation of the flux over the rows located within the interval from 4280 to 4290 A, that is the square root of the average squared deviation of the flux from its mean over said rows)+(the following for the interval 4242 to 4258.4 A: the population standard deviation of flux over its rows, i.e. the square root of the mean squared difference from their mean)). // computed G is 2.62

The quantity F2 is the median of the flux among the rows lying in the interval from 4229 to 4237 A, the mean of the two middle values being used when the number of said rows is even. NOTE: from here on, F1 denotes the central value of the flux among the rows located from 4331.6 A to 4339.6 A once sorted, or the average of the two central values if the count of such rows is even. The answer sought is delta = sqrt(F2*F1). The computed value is 0.551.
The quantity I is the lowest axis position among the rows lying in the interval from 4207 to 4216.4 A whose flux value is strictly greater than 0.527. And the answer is 4207.21 A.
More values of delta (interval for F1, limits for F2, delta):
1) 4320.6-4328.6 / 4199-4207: 0.544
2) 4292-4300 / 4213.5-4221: 0.536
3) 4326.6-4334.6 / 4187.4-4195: 0.587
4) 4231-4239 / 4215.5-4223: 0.559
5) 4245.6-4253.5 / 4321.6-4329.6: 0.546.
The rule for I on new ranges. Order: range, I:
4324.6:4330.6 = 4327.07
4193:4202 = 4193.67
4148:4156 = 4148.53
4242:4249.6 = 4242.23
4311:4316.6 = 4316.13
